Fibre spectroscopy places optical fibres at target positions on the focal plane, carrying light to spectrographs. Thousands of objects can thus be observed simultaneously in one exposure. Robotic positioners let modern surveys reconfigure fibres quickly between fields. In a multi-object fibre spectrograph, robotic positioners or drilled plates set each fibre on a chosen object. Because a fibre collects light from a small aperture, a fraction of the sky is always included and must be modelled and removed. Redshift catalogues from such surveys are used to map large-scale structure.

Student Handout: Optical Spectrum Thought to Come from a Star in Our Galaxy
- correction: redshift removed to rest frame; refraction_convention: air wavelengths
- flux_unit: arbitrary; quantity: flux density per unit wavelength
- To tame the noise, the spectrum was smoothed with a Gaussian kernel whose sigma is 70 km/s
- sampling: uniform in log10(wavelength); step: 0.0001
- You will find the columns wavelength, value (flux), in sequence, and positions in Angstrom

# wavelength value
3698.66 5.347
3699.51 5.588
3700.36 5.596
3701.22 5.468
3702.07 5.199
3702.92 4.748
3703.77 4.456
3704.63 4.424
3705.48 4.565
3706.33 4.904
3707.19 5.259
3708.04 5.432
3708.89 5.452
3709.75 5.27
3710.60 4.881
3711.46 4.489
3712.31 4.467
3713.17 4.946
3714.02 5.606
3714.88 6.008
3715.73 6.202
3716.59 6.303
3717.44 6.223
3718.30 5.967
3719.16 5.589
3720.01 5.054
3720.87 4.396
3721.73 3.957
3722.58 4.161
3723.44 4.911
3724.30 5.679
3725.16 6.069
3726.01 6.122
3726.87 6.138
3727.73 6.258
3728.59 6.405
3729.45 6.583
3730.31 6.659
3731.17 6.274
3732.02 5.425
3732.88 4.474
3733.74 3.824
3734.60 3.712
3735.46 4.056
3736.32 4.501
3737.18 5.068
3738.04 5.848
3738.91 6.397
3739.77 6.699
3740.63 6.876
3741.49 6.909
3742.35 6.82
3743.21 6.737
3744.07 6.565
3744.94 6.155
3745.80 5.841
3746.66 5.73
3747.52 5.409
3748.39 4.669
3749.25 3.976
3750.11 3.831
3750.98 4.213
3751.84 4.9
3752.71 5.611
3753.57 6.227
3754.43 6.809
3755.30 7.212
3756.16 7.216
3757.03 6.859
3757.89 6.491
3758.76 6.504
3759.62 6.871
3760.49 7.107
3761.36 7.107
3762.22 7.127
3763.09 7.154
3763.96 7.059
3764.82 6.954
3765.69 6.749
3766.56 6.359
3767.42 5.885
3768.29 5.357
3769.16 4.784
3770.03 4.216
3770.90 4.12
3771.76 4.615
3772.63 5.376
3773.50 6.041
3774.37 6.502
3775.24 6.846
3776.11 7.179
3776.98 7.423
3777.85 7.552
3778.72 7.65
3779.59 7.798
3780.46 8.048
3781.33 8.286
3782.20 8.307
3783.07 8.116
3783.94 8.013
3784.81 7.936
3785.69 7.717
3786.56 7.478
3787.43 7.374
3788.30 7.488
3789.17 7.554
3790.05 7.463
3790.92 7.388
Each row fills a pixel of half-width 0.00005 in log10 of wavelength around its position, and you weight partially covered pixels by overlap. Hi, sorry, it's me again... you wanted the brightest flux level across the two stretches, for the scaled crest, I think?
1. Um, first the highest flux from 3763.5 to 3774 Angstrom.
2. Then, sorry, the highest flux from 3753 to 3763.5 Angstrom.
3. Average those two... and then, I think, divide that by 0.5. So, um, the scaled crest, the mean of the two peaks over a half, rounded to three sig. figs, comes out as 14.3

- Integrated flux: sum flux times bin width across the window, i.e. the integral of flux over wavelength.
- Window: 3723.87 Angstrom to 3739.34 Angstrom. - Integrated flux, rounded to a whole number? 85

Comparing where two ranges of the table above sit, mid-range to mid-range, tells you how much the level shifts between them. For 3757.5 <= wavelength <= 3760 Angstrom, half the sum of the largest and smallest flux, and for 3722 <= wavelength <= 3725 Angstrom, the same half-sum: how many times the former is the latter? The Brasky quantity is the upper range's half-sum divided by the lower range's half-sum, 1.36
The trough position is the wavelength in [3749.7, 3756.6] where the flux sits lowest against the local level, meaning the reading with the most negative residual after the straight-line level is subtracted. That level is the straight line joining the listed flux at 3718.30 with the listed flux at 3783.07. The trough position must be 3750.11 Angstrom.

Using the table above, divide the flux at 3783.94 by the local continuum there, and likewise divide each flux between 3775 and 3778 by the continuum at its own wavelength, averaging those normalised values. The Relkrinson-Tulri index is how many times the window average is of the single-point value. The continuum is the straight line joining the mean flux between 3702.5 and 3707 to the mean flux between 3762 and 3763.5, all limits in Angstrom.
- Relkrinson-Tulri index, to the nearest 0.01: 0.94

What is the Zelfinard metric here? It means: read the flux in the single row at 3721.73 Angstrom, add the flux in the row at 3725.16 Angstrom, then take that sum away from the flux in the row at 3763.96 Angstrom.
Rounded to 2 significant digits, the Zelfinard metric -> -3.0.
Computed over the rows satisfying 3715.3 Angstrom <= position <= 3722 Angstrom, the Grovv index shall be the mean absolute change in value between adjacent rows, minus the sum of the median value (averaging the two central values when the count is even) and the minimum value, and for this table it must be -9.4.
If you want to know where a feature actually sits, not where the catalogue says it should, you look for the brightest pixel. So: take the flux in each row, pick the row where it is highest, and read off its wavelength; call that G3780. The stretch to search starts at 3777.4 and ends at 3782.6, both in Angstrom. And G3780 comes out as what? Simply 3782.20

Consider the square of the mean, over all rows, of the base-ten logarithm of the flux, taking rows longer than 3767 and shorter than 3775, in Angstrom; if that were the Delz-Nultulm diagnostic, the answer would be 0.51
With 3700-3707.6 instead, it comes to 0.48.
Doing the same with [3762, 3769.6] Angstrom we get 0.64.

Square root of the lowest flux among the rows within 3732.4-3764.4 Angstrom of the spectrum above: 1.93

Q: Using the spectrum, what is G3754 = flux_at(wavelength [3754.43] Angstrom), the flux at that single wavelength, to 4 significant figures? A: 6.809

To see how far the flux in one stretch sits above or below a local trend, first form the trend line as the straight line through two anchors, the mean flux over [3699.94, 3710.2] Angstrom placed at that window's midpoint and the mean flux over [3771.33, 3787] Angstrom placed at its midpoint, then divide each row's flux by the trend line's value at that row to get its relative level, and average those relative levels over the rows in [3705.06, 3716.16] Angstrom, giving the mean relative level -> 0.99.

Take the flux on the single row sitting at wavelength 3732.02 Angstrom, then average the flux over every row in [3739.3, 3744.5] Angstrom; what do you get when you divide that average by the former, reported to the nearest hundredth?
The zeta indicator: 1.25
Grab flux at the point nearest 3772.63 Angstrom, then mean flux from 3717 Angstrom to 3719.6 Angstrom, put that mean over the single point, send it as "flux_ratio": 1.10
